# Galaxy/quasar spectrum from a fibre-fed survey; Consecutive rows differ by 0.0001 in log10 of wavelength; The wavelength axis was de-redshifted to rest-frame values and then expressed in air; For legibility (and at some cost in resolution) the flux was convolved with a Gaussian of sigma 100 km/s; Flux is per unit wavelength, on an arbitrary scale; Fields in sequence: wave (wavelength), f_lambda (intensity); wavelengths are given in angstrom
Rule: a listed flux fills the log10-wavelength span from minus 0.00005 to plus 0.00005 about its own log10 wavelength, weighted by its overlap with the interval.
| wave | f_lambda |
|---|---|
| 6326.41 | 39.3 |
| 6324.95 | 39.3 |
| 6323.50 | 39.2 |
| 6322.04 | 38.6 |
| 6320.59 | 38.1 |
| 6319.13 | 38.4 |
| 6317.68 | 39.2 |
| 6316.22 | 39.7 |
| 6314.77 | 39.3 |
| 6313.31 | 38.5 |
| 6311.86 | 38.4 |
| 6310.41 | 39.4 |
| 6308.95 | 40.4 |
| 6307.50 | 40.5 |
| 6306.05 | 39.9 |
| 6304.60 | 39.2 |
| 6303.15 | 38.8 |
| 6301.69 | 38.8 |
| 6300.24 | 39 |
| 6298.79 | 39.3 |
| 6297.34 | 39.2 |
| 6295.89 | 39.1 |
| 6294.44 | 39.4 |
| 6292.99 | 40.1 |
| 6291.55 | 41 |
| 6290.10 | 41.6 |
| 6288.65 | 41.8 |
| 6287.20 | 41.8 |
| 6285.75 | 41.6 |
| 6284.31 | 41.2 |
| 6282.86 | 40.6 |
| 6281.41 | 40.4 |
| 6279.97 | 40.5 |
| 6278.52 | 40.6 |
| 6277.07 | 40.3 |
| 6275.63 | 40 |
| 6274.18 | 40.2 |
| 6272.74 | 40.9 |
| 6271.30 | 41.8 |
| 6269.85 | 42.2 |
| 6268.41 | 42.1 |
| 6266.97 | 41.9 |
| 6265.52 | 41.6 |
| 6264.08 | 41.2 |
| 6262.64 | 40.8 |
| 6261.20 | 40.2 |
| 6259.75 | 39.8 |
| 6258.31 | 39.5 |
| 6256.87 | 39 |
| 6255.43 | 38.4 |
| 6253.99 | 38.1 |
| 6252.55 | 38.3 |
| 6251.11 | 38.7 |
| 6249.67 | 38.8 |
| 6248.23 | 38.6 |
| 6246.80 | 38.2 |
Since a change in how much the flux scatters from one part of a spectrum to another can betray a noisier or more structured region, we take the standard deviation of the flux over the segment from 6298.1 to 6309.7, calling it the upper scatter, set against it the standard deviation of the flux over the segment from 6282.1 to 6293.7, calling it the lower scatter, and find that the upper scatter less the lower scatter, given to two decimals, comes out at 0.07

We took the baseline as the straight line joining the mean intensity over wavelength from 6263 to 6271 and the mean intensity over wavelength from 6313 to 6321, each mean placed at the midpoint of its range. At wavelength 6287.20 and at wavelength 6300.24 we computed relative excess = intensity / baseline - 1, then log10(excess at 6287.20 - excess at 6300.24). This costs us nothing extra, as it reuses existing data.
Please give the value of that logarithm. -1.3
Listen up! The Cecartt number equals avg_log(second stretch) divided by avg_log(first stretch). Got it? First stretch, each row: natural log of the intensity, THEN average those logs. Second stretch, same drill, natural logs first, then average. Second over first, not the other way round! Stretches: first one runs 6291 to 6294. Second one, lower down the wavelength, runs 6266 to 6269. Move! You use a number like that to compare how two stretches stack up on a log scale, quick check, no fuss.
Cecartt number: 1.01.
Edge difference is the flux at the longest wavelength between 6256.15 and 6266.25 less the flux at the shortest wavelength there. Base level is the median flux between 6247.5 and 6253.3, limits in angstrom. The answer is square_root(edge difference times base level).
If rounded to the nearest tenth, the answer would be 10.0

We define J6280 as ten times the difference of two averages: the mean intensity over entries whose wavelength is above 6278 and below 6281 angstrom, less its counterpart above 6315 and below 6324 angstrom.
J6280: 17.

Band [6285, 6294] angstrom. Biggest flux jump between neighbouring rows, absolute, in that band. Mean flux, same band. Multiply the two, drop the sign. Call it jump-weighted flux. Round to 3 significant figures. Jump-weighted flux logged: 37.2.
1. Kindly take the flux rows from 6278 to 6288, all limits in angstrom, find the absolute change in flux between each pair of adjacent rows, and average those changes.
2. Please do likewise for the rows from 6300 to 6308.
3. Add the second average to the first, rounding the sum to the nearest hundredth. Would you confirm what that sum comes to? 0.65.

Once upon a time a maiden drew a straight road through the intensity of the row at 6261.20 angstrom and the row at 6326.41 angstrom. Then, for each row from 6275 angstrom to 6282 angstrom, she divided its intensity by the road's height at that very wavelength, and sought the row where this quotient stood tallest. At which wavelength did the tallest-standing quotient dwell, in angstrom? 6278.52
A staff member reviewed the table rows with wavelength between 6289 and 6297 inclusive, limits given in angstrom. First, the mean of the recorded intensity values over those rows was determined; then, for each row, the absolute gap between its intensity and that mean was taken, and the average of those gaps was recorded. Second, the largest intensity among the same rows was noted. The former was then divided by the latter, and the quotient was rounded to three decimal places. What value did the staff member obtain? 0.020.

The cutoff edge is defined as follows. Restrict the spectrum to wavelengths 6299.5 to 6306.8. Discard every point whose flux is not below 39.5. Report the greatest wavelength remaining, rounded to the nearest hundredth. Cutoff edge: 6304.60 angstrom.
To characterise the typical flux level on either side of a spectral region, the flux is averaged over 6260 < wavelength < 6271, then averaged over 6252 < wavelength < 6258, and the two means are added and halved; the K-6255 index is 39.9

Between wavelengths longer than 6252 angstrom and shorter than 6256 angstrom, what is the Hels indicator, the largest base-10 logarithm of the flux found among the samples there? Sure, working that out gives 1.584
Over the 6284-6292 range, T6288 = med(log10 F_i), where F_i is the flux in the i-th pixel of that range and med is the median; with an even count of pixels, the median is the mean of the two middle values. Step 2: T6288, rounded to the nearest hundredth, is 1.62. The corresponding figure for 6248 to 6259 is 1.59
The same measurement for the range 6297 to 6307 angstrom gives 1.59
